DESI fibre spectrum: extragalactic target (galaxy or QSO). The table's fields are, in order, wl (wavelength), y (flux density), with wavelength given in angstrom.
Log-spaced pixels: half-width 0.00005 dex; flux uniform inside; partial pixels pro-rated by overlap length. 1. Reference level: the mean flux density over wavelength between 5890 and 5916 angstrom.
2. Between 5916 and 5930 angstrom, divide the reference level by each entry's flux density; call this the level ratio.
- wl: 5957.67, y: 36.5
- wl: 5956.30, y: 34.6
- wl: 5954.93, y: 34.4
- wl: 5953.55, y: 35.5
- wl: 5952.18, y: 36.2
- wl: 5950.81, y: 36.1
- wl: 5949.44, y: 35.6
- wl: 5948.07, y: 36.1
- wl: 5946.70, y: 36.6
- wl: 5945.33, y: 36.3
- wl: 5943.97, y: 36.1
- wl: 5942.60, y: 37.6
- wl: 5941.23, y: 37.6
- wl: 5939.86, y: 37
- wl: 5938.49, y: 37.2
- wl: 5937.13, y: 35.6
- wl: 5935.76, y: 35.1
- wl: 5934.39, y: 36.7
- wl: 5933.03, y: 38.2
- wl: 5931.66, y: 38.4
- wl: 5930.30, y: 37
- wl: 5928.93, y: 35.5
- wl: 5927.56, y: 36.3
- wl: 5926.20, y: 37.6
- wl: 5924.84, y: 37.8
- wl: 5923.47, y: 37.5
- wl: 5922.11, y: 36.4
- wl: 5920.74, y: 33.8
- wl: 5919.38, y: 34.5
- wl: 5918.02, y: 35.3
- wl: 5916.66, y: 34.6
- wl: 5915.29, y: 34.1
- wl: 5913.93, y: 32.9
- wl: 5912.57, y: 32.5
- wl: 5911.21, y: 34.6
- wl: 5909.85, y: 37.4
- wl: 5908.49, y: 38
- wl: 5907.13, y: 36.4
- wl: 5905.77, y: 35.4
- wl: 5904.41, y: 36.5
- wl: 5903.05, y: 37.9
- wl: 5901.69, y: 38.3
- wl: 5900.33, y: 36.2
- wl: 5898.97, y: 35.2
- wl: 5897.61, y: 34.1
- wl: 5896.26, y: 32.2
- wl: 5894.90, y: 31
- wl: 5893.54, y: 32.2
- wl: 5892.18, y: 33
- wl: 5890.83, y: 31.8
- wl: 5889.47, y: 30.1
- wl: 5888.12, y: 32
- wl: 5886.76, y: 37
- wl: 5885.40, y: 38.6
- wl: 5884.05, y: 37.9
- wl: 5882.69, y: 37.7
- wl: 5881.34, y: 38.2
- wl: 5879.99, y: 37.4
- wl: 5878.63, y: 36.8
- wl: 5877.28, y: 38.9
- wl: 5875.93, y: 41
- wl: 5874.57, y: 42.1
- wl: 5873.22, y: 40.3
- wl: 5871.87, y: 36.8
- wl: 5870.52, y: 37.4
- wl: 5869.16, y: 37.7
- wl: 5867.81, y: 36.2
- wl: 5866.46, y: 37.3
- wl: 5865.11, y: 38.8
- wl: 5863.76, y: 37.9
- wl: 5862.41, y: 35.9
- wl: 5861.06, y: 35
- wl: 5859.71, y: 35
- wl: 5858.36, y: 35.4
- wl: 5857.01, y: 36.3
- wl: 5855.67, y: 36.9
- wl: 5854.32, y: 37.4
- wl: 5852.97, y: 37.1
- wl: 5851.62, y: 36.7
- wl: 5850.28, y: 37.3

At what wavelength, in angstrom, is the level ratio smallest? 5924.84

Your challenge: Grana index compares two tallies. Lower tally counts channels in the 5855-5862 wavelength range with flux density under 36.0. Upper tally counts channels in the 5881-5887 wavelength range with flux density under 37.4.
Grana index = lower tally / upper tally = 3.0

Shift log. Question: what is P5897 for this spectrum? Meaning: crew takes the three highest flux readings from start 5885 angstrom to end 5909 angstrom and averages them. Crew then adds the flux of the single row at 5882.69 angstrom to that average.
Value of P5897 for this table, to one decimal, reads 76.0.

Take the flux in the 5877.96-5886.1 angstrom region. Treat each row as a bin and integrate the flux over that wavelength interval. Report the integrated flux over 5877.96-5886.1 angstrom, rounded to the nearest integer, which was 307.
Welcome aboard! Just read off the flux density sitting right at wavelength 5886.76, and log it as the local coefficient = 37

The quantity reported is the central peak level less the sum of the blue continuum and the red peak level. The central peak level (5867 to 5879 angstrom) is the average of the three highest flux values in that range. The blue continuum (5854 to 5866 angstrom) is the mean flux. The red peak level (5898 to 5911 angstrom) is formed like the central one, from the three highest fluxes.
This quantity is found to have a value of -33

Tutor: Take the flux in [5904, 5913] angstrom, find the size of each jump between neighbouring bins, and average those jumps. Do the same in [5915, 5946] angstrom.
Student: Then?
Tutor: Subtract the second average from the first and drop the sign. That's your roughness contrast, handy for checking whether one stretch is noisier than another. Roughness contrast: 0.63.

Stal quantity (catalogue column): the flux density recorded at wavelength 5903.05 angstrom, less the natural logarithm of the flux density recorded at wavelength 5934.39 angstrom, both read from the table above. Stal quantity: 34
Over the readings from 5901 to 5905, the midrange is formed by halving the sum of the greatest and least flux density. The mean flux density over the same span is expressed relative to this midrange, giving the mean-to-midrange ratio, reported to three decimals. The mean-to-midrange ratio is 1.004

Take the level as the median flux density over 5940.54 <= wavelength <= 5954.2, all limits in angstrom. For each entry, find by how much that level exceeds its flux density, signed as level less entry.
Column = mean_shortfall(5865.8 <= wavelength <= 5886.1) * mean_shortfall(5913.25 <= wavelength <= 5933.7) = -0.3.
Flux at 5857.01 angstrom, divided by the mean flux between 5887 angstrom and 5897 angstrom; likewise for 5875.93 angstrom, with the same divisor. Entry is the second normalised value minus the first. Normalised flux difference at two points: 0.15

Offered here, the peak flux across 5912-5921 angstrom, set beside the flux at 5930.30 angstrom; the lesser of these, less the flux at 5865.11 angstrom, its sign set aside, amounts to 3.5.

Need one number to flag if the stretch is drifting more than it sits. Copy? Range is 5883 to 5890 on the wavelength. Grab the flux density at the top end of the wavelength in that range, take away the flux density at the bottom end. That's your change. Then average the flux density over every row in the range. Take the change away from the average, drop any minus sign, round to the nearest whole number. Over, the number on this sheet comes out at 43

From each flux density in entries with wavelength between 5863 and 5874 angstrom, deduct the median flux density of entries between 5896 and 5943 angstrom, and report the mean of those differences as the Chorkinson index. 1.4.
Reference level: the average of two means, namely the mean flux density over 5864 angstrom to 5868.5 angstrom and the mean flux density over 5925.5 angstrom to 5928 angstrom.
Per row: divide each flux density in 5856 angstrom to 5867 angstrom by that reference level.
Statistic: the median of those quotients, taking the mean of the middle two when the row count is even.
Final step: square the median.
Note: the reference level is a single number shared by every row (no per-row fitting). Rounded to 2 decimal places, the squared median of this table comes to 0.94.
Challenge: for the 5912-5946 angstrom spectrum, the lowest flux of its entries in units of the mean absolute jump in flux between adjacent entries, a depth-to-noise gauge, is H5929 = 36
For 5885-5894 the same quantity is 15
